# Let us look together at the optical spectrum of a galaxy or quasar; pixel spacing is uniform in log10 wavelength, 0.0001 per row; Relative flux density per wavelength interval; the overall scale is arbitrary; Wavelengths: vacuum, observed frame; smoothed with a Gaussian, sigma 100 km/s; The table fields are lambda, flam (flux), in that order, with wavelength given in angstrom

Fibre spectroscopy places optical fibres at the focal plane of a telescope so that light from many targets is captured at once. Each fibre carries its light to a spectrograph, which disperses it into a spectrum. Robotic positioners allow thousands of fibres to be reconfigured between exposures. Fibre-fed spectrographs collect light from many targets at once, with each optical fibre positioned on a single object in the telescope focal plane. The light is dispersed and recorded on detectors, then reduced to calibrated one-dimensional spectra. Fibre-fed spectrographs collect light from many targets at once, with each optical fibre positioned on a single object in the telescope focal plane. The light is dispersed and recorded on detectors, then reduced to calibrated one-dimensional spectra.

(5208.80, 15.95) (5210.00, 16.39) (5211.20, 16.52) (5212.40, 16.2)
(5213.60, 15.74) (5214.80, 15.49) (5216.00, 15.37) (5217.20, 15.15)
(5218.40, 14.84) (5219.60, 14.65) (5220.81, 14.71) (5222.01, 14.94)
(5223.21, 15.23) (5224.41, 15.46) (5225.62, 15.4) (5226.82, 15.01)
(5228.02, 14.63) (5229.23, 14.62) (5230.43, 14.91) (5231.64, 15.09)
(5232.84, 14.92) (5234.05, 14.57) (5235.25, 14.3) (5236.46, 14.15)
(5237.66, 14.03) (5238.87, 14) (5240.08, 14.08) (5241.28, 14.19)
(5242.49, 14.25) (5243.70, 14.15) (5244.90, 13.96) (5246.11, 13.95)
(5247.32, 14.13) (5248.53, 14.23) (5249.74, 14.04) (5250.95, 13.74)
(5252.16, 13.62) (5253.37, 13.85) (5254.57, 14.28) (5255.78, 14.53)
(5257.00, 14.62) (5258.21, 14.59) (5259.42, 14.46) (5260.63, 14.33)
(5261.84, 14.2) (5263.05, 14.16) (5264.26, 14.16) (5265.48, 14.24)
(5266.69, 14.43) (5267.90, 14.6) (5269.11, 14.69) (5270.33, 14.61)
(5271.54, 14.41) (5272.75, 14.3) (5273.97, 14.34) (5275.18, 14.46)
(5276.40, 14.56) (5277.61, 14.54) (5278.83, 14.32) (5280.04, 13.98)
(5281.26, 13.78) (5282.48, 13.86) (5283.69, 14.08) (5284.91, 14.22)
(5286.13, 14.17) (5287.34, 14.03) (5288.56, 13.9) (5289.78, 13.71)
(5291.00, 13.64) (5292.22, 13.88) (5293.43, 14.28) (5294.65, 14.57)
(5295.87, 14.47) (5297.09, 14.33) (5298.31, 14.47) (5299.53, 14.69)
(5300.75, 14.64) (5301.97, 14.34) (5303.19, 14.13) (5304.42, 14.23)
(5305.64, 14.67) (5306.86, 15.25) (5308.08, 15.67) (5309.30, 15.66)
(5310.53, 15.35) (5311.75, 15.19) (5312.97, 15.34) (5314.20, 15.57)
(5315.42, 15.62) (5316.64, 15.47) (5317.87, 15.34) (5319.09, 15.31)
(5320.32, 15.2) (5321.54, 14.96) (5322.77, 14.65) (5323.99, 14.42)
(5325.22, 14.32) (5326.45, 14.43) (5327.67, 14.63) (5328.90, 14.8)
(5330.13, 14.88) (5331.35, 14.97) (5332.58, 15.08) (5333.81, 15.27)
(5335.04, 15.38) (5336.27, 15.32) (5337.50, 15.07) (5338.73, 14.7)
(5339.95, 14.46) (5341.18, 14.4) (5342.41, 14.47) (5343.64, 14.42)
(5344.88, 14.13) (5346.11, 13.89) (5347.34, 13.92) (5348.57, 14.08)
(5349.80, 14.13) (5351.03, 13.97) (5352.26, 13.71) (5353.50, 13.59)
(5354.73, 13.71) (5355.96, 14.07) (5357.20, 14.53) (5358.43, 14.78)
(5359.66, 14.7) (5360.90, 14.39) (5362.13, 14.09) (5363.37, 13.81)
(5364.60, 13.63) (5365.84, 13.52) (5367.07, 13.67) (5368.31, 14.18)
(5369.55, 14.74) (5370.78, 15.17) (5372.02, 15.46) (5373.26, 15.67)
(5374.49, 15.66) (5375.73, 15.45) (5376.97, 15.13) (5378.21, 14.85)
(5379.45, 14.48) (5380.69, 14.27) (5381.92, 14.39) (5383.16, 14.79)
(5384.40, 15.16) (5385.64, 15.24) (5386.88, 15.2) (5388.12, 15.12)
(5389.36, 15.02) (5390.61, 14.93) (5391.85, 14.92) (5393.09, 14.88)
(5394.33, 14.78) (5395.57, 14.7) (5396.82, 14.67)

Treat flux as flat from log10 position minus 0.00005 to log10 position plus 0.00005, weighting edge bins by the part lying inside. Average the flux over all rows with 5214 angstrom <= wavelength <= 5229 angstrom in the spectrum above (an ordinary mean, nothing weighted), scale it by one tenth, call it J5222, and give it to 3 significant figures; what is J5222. 1.51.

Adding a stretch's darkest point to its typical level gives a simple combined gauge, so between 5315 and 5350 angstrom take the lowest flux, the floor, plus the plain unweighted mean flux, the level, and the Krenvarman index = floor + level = 28.6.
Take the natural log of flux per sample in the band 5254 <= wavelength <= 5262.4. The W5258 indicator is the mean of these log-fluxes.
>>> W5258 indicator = 2.67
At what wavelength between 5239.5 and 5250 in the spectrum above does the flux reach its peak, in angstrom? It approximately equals 5242.49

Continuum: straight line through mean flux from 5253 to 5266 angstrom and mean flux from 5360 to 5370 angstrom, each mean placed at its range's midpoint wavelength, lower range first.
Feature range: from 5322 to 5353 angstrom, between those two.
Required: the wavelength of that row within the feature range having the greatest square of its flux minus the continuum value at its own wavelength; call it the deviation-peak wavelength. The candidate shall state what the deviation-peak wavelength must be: 5335.04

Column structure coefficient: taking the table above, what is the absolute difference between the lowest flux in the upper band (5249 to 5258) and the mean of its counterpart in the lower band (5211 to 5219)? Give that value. 2.0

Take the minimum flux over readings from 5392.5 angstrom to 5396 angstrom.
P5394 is 14.7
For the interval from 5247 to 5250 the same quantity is 14.04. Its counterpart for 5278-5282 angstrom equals 13.78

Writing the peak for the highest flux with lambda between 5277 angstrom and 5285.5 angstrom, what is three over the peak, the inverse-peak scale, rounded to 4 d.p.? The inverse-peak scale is 0.2063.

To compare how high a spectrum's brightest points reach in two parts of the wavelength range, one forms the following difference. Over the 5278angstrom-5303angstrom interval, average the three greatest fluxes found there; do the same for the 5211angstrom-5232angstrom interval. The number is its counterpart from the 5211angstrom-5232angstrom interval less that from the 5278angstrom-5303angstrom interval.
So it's 1.5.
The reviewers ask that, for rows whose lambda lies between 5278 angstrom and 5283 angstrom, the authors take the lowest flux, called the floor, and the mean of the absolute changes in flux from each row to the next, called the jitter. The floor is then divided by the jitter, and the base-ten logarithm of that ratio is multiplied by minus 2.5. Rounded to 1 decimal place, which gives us -4.6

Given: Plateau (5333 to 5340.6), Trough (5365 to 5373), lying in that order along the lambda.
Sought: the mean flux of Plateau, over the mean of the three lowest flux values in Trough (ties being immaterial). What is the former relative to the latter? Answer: 1.09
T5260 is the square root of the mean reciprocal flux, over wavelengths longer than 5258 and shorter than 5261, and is 0.263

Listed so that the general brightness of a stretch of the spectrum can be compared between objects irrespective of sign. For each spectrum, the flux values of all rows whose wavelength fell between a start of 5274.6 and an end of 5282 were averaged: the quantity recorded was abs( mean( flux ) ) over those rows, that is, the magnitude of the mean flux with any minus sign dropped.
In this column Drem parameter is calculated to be 14.3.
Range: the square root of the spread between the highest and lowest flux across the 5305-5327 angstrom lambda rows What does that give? 1.16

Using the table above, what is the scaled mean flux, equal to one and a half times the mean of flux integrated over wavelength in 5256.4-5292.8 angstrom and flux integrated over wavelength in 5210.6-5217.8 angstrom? 474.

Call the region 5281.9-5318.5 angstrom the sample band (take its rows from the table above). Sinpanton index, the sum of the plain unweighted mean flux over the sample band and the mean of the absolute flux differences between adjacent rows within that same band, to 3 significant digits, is 14.8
